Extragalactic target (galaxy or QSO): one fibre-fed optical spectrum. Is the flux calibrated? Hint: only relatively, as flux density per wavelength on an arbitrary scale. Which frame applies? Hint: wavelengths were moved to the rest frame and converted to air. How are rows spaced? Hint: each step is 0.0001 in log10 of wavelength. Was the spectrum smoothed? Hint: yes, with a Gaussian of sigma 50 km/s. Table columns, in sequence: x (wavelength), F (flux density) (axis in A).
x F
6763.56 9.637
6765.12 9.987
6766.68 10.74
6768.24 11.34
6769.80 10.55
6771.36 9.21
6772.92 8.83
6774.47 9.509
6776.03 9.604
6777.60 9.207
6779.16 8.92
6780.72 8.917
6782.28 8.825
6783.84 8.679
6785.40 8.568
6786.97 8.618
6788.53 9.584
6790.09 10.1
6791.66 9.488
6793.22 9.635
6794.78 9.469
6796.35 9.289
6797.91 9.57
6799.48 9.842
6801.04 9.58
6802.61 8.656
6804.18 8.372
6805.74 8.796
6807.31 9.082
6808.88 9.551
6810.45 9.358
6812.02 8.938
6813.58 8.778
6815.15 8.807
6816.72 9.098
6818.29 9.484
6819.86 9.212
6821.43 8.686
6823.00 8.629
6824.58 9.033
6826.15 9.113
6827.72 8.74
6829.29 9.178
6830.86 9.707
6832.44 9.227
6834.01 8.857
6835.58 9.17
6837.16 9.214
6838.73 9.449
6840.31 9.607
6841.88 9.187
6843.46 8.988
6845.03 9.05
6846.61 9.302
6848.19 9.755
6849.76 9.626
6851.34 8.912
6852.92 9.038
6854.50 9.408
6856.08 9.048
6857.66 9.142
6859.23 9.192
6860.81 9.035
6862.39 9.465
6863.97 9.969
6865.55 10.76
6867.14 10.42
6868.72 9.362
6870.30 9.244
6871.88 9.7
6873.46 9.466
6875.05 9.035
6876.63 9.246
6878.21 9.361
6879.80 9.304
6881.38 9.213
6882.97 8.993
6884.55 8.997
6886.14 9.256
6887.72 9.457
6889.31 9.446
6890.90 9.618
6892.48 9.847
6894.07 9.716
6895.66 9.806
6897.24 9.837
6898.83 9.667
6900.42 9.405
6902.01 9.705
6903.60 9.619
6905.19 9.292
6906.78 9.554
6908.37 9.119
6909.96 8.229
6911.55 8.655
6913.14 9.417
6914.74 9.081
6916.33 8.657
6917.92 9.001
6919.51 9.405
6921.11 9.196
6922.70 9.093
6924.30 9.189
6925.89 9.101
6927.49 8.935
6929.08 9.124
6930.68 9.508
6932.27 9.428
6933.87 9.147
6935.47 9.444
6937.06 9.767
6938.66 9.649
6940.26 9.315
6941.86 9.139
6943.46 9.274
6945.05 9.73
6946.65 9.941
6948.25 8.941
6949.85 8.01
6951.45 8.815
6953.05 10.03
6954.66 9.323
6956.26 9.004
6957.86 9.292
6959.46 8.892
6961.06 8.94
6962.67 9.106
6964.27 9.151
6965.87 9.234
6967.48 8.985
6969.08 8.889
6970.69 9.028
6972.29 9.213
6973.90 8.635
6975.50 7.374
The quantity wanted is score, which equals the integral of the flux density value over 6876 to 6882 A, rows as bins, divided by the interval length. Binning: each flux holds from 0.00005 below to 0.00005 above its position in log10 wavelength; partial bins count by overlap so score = 9.3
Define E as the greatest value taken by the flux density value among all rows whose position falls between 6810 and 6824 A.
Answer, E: 9.484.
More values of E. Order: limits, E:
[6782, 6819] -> 10.1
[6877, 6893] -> 9.847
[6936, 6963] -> 10.03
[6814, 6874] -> 10.76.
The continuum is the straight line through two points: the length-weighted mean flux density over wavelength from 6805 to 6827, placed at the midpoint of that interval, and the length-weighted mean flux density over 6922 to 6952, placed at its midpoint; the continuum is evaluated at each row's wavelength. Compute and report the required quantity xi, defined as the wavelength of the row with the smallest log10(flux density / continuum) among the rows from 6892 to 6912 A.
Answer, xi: 6909.96 A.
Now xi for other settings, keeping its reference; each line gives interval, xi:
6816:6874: 6823.00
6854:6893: 6882.97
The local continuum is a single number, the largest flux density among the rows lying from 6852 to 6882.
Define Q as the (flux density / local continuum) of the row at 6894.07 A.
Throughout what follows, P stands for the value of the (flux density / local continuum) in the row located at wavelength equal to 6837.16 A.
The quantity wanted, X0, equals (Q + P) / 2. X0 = 0.88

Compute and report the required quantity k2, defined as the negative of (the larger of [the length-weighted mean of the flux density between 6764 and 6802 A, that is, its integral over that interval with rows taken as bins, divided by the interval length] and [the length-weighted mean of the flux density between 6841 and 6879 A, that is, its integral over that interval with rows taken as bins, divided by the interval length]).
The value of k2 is -9.50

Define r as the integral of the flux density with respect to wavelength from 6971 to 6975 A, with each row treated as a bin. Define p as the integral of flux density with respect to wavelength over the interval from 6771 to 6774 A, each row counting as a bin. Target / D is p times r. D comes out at 962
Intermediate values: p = 27.2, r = 35.3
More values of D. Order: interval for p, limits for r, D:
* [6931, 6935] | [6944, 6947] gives 1096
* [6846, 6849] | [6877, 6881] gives 1068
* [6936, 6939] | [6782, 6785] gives 763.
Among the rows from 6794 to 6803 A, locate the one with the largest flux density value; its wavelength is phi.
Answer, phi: 6799.48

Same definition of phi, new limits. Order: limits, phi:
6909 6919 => 6913.14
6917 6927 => 6919.51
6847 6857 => 6848.19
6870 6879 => 6871.88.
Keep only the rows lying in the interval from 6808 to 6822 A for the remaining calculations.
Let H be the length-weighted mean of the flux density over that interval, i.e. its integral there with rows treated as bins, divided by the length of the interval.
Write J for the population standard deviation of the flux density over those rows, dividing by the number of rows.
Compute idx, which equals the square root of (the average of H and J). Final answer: 2.17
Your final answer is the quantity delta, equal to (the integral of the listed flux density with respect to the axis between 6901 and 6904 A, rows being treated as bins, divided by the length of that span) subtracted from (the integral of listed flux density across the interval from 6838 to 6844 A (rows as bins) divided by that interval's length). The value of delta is -0.3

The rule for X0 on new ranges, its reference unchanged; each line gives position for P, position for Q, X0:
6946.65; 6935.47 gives 0.90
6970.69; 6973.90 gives 0.82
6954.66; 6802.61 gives 0.84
